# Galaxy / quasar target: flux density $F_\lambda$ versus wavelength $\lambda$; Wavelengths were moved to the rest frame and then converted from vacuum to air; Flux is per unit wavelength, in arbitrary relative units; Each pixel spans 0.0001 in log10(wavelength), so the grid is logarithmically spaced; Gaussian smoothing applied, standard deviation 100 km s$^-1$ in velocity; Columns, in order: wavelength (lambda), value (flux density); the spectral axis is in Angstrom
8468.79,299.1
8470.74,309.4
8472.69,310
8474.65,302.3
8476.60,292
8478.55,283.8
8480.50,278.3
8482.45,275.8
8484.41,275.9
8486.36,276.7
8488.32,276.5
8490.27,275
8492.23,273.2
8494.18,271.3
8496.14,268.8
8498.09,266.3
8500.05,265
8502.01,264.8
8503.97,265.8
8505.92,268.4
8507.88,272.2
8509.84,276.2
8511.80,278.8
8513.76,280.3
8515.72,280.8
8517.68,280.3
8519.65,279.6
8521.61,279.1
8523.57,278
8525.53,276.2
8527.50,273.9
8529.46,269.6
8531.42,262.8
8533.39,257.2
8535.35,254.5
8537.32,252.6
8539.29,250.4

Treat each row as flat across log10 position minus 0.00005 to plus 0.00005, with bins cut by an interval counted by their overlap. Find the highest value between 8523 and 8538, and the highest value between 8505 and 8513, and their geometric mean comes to 278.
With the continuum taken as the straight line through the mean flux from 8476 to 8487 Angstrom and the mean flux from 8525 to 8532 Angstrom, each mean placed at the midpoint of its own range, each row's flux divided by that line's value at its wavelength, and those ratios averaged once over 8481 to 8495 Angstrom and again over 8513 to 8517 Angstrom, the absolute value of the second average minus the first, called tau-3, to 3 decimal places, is 0.040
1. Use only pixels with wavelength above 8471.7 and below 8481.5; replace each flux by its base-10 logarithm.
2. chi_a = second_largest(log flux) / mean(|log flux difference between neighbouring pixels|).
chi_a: 212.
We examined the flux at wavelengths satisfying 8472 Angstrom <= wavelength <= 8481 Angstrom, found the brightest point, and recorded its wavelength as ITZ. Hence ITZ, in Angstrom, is 8472.69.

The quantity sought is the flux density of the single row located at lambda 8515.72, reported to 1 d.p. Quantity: 280.8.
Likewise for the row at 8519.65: 279.6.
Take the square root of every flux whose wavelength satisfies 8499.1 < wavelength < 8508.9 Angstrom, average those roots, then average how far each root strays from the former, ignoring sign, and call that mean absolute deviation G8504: 0.075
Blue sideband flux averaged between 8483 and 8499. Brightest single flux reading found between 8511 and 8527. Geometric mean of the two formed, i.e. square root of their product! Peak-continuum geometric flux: 277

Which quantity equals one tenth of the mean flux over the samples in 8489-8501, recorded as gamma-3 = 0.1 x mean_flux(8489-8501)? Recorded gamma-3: 27.0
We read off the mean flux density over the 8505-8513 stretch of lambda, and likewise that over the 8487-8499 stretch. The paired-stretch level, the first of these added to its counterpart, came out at 546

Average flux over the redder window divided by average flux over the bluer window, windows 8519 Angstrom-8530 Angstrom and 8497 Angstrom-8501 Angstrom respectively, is 1.04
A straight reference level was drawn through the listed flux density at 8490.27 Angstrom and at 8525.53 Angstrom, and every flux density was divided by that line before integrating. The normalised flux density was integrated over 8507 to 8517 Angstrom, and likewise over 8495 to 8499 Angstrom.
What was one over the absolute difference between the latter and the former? 0.2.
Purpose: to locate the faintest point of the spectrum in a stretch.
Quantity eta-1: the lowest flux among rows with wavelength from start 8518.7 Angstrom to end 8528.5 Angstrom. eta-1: 273.9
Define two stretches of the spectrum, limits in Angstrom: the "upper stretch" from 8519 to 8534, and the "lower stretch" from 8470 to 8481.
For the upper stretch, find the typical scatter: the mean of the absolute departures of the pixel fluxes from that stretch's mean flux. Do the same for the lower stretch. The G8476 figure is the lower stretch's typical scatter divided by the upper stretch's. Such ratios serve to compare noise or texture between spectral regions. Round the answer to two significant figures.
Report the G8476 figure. 1.7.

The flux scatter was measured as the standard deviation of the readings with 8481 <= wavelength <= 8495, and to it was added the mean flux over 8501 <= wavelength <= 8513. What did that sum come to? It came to 273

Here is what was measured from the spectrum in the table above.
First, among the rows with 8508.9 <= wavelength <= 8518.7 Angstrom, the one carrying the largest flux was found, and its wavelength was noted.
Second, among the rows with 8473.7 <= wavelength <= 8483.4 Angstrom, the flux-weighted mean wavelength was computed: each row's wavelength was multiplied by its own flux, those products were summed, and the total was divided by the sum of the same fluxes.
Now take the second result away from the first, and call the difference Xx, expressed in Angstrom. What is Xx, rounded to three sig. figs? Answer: 37.3 Angstrom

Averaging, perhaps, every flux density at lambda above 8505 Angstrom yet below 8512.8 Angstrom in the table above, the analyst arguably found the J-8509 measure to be 274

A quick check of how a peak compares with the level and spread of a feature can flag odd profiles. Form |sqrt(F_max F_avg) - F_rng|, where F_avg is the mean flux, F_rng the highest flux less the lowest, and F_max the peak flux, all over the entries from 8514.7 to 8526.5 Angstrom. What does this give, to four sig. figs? 275.3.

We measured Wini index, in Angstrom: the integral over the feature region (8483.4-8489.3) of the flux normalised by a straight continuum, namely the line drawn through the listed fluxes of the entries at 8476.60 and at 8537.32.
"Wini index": 5.7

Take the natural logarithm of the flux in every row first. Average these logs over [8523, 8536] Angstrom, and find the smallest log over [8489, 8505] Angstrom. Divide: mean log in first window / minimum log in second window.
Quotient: 1.00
